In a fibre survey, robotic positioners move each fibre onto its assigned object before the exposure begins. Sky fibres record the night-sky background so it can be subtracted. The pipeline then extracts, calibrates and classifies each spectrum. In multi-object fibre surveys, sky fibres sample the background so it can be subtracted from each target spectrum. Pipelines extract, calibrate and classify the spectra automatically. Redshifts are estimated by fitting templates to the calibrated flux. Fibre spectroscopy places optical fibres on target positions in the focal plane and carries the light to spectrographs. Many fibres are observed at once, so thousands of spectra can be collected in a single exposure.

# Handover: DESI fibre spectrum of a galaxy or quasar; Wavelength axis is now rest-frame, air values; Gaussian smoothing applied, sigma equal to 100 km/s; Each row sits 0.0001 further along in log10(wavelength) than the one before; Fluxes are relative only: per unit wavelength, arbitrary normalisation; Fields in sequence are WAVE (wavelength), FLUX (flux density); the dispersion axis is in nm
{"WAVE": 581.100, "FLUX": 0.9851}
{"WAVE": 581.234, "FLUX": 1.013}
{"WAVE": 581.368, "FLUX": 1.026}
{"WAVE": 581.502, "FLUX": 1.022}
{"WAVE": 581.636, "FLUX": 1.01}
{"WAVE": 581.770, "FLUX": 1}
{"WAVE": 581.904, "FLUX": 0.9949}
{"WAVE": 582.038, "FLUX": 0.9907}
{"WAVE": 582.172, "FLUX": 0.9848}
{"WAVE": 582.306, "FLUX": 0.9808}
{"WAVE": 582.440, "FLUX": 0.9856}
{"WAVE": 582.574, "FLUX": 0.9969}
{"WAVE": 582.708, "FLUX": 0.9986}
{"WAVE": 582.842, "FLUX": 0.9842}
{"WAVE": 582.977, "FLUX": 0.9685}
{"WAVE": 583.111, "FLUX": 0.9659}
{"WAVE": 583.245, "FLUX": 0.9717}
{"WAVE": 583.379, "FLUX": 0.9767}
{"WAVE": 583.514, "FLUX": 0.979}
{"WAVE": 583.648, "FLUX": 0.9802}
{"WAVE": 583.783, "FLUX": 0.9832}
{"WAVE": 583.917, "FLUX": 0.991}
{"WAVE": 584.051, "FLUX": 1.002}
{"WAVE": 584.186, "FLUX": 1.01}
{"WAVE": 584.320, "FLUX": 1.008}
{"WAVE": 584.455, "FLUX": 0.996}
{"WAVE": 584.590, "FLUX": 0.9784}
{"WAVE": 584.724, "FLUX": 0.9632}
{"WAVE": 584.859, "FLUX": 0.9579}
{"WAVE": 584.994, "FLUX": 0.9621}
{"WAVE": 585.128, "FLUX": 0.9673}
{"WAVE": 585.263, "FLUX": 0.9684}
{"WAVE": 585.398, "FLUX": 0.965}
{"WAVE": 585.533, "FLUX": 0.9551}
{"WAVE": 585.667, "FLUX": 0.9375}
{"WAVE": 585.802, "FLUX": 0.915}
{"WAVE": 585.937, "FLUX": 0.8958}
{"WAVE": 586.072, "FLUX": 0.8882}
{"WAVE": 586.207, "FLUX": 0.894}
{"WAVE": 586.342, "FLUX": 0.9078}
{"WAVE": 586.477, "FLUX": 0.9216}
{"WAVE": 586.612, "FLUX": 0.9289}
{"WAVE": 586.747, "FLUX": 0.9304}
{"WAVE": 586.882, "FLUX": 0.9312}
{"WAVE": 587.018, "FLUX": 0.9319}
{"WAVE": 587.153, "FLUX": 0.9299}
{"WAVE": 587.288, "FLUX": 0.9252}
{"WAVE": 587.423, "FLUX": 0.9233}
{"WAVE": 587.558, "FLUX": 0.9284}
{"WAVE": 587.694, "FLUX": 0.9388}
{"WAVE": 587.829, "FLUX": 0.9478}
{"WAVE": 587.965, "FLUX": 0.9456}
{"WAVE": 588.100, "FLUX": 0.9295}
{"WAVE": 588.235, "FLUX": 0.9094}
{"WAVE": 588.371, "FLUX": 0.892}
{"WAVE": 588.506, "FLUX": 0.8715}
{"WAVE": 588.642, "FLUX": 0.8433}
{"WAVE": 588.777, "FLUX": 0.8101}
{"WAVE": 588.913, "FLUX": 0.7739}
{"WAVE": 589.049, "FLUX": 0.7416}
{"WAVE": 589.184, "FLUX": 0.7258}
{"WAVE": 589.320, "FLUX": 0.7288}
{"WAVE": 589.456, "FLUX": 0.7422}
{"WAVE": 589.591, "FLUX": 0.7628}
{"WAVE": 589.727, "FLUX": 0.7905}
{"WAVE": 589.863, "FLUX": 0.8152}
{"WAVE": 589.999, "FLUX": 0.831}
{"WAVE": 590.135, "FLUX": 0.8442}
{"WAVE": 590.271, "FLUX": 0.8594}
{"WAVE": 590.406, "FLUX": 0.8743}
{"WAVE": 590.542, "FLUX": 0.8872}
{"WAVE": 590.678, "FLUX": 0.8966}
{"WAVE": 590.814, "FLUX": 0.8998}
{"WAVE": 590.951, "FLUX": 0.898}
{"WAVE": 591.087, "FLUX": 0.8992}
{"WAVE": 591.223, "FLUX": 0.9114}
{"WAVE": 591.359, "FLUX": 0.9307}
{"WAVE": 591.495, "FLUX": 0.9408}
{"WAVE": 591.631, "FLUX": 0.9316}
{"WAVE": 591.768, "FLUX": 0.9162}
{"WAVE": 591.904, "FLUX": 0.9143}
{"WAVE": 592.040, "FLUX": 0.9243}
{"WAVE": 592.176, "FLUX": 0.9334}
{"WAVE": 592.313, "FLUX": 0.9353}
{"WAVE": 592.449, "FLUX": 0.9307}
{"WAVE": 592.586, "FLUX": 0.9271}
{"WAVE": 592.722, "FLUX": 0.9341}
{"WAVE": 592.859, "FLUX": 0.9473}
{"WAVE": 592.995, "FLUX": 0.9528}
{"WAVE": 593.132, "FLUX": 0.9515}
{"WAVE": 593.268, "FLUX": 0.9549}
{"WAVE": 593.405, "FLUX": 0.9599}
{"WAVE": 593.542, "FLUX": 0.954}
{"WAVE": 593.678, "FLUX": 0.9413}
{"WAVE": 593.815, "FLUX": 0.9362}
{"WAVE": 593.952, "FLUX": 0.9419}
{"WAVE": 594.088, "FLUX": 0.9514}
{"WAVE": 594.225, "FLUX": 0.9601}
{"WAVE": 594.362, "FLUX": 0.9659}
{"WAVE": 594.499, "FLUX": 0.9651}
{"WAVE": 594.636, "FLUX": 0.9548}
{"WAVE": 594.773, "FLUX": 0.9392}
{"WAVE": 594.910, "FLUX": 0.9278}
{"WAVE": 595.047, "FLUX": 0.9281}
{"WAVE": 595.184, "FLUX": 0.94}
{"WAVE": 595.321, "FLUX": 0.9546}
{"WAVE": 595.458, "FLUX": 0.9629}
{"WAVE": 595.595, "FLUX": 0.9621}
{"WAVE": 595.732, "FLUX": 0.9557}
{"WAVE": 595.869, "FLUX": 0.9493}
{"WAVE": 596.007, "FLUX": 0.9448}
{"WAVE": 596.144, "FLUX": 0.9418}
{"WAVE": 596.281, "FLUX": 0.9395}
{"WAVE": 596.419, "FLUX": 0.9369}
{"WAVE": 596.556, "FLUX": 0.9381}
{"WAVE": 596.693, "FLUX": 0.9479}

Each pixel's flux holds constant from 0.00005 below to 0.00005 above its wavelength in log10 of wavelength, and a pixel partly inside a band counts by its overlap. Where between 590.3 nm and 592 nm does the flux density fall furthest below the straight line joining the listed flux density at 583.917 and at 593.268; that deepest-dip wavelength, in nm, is 590.406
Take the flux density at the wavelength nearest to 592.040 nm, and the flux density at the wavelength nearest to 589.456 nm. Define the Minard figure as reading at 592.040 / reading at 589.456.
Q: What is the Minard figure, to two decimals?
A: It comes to 1.25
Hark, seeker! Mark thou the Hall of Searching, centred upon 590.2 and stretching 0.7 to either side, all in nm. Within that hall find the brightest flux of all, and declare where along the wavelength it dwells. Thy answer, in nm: 590.814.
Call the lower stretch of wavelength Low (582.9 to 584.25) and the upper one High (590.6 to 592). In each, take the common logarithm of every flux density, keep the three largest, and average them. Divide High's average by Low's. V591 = -70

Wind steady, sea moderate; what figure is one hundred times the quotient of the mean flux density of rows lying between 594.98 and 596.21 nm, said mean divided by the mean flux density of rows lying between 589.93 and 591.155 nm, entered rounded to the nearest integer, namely 108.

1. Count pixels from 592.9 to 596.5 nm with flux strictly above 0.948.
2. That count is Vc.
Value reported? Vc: 15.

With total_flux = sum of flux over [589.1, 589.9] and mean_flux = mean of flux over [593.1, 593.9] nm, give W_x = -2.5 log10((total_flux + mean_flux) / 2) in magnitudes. -1.10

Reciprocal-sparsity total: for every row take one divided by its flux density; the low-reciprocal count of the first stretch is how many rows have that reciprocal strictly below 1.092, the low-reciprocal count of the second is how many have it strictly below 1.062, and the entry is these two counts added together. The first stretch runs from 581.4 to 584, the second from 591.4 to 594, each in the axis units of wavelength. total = 26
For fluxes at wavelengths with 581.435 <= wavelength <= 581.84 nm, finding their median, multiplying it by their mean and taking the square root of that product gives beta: 1.01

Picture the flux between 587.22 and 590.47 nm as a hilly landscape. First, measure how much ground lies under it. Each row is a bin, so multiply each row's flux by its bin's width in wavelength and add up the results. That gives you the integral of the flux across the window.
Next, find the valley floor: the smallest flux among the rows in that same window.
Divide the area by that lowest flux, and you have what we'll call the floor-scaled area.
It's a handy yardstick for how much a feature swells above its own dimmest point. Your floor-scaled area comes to 3.80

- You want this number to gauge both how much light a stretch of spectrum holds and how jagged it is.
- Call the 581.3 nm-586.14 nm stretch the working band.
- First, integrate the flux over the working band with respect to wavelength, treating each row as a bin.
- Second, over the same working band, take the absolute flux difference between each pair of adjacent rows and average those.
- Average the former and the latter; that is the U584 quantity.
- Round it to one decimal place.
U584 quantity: 2.4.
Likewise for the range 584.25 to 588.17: 1.8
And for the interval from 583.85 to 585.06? 0.6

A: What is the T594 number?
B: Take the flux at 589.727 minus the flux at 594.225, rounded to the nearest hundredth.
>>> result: -0.17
